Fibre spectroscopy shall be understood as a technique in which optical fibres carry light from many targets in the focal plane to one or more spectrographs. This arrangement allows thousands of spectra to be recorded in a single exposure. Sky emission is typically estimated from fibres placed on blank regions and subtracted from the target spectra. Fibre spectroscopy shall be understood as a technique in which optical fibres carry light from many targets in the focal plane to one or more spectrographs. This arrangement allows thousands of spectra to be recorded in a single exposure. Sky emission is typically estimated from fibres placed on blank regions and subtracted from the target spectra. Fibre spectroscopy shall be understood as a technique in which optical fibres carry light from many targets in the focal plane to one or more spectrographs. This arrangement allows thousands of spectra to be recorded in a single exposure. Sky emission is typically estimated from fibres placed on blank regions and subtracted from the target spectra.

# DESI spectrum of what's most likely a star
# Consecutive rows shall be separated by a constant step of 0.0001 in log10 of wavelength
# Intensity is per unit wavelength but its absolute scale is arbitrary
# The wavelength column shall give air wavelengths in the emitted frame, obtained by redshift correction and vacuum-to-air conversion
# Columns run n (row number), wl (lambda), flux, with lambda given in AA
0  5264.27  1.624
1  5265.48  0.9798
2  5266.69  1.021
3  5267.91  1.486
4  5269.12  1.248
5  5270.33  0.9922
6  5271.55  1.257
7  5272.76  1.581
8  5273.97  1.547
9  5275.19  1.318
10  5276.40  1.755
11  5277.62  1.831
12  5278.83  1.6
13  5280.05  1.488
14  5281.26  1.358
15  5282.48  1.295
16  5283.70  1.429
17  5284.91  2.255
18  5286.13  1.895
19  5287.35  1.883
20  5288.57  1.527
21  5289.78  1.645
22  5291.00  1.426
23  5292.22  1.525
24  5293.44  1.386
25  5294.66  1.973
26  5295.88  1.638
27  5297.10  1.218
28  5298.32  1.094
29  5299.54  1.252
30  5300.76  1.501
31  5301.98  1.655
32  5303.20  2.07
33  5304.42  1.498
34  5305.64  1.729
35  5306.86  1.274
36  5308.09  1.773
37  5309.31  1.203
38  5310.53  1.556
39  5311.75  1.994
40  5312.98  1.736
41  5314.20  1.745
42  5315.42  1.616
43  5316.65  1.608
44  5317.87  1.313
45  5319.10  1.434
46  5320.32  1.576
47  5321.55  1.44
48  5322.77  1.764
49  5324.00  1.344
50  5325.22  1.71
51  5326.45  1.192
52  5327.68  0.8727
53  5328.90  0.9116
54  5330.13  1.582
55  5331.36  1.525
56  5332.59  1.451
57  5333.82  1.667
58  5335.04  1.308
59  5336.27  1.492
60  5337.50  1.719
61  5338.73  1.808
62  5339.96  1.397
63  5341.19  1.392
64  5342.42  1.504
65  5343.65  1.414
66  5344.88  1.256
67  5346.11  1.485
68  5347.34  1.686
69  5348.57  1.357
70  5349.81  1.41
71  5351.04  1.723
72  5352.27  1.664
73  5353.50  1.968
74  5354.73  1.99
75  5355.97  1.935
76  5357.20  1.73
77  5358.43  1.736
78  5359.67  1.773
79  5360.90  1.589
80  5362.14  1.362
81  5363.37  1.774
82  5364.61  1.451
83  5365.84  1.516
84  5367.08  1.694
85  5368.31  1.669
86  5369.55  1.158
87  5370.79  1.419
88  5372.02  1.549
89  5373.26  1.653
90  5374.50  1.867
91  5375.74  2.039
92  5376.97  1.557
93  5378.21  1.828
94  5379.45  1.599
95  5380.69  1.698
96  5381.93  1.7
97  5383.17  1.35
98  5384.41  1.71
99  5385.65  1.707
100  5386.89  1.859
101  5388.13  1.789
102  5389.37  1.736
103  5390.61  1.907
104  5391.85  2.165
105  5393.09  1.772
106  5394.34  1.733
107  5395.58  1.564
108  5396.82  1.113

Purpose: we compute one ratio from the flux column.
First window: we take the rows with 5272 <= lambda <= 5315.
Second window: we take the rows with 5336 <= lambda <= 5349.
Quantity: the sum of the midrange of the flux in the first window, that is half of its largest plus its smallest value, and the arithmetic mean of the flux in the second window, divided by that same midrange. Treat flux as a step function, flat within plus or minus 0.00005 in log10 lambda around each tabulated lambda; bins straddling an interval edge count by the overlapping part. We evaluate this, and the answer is 1.90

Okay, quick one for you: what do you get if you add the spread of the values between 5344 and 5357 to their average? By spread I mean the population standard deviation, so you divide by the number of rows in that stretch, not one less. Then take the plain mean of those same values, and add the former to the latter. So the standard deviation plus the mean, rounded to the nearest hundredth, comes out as 1.90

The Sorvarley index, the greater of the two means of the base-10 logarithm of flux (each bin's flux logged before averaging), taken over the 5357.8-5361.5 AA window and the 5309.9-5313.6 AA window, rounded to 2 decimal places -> 0.24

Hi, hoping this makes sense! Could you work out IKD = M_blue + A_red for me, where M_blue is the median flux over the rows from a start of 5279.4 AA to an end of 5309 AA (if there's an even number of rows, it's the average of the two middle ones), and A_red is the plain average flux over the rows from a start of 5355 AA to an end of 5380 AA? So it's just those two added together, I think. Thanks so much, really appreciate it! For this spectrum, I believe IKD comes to 3.16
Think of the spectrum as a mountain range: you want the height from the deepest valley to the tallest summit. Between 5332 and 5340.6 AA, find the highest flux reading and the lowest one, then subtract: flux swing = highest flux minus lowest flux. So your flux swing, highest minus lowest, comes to 0.50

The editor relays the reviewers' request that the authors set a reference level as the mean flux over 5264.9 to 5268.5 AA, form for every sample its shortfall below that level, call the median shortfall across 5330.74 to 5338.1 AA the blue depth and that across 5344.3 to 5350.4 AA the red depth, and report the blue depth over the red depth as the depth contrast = 1.4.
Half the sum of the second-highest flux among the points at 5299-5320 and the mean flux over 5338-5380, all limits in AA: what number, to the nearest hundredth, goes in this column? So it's 1.81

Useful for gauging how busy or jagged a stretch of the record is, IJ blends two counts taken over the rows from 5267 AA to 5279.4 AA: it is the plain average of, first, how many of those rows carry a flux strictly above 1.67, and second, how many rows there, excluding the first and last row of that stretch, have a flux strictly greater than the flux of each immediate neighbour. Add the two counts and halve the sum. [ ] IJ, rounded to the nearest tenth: 2.0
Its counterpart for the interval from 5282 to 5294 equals 3.0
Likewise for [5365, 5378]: 2.5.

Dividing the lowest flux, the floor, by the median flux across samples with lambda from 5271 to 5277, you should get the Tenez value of 0.81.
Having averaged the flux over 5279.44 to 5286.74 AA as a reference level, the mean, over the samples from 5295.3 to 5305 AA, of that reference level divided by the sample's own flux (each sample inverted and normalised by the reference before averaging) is 1.13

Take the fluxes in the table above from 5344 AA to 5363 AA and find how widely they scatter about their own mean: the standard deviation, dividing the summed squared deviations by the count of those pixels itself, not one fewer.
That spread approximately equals 0.22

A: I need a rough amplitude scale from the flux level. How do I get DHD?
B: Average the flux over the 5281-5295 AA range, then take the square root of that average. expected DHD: 1.28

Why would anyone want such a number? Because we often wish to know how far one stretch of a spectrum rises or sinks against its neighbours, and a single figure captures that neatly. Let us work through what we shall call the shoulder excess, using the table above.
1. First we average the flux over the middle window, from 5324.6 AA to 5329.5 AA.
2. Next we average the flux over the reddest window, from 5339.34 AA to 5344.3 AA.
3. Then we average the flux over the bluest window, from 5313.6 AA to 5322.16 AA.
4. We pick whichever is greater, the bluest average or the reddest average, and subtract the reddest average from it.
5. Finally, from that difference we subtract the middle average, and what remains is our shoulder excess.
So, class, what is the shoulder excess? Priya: -1.07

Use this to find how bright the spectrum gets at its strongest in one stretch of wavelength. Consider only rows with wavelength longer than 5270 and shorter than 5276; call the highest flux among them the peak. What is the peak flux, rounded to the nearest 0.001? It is 1.581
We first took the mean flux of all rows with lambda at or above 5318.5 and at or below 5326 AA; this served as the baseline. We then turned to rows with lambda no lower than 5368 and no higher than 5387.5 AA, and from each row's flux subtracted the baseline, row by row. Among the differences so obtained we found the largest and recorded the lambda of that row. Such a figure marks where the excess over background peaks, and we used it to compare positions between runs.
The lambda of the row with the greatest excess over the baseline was 5375.74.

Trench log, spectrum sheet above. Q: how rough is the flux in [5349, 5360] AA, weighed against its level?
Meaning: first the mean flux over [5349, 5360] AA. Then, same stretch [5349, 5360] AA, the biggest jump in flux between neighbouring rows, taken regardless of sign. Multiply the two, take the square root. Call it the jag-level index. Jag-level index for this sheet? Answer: 0.74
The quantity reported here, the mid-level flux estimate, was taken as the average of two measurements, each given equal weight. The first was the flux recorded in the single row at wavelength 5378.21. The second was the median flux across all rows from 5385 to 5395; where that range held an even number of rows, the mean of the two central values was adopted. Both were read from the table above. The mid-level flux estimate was 1.80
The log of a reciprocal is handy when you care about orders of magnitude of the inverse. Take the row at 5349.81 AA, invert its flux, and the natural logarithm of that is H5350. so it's -0.34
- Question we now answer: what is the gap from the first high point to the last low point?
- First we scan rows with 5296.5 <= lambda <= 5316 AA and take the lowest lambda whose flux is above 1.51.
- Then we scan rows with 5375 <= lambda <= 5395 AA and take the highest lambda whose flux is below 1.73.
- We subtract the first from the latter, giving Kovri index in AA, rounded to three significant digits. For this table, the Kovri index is 83.7 AA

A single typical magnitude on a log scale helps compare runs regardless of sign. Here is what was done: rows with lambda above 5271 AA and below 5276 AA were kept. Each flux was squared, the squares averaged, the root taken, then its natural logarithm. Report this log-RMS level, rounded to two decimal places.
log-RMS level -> 0.36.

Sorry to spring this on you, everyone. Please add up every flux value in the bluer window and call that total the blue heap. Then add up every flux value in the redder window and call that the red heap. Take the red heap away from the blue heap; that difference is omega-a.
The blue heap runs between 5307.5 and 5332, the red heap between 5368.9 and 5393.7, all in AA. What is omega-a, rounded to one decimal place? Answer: -4.2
